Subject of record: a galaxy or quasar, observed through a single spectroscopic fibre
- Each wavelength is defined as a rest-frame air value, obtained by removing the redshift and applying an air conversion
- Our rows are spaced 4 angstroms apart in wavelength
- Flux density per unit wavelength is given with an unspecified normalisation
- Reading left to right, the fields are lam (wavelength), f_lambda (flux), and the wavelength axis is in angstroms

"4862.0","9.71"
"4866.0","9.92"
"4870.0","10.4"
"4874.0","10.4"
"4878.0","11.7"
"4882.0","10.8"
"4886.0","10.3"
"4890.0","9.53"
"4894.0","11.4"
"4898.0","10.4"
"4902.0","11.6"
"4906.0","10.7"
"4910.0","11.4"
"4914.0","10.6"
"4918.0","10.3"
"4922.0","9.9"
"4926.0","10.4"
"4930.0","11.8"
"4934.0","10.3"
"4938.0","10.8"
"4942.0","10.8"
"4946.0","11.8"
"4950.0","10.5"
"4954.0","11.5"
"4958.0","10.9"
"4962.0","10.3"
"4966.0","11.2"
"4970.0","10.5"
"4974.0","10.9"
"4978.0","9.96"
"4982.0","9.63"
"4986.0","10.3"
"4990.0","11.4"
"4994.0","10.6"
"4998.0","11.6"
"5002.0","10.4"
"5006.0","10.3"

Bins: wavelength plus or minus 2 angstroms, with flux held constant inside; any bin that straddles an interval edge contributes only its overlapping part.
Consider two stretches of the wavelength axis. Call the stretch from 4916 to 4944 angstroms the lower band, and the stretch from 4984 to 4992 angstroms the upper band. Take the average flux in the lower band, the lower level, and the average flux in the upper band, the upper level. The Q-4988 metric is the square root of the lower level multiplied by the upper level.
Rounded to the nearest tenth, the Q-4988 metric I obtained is 10.7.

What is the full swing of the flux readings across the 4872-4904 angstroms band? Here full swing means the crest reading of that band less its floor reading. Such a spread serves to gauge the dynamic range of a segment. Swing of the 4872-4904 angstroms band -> 2.17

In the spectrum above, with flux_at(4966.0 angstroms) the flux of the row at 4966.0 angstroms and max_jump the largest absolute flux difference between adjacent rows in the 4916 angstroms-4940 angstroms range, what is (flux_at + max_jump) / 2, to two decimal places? 6.35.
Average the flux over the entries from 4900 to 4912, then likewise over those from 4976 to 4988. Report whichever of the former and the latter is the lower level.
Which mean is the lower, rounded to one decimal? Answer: 10.0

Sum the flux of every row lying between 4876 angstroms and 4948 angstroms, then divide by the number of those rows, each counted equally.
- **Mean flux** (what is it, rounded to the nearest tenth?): 10.8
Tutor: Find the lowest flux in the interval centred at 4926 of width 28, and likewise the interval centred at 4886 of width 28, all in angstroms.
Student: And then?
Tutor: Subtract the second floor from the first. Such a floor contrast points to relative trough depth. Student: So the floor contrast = 0.4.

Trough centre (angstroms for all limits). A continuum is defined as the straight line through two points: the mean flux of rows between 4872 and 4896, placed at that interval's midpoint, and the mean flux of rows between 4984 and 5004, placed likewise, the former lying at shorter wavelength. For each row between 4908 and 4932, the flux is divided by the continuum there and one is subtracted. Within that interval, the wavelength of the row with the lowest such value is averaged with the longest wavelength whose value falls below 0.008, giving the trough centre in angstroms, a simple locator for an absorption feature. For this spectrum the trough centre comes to 4924 angstroms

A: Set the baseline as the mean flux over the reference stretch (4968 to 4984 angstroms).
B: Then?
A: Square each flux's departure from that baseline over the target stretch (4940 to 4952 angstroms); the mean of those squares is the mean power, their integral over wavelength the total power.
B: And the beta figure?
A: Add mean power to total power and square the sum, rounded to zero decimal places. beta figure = 145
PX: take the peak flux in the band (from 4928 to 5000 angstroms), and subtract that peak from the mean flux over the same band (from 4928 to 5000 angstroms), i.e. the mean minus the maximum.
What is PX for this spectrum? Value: -0.98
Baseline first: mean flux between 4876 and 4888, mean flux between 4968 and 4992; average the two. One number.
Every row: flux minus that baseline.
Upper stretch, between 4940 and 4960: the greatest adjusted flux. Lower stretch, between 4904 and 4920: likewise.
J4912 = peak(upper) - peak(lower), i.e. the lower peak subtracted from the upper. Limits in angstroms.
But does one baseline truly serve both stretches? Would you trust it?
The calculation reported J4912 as 0.40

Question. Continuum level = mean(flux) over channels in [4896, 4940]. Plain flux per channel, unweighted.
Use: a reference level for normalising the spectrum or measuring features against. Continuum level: 10.7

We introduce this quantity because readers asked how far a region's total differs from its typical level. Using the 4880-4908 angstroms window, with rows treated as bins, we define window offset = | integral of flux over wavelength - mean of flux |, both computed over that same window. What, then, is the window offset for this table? 288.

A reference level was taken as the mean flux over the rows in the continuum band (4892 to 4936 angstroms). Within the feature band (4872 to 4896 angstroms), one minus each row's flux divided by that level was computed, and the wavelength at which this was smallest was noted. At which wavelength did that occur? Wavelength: 4878.0 angstroms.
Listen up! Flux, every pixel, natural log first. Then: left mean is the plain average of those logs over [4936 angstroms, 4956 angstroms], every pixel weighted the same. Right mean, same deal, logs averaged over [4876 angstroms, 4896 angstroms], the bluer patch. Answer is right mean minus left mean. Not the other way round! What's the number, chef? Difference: -0.032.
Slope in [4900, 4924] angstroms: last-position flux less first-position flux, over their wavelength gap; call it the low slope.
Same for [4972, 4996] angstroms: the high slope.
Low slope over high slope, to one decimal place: 5.7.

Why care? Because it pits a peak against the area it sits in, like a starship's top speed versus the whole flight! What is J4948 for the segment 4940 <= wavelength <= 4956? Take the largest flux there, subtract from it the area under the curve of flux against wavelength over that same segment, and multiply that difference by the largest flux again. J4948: -1966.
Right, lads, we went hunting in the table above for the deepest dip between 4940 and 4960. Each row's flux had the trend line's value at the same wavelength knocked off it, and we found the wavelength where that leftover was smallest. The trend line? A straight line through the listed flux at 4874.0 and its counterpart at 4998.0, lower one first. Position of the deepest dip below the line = 4950.0 angstroms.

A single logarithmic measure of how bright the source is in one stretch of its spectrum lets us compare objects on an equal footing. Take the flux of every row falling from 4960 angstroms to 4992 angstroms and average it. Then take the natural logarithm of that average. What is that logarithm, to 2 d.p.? 2.35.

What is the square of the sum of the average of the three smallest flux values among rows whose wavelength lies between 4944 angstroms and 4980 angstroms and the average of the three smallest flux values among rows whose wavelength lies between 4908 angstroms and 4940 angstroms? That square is 417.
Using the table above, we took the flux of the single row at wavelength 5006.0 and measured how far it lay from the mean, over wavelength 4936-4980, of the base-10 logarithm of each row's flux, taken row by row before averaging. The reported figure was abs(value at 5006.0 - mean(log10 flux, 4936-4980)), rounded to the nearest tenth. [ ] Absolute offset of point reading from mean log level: 9.3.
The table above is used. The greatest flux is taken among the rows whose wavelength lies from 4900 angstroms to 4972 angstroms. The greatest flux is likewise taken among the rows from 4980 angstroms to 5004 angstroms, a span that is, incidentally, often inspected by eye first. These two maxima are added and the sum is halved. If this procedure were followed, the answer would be 11.7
